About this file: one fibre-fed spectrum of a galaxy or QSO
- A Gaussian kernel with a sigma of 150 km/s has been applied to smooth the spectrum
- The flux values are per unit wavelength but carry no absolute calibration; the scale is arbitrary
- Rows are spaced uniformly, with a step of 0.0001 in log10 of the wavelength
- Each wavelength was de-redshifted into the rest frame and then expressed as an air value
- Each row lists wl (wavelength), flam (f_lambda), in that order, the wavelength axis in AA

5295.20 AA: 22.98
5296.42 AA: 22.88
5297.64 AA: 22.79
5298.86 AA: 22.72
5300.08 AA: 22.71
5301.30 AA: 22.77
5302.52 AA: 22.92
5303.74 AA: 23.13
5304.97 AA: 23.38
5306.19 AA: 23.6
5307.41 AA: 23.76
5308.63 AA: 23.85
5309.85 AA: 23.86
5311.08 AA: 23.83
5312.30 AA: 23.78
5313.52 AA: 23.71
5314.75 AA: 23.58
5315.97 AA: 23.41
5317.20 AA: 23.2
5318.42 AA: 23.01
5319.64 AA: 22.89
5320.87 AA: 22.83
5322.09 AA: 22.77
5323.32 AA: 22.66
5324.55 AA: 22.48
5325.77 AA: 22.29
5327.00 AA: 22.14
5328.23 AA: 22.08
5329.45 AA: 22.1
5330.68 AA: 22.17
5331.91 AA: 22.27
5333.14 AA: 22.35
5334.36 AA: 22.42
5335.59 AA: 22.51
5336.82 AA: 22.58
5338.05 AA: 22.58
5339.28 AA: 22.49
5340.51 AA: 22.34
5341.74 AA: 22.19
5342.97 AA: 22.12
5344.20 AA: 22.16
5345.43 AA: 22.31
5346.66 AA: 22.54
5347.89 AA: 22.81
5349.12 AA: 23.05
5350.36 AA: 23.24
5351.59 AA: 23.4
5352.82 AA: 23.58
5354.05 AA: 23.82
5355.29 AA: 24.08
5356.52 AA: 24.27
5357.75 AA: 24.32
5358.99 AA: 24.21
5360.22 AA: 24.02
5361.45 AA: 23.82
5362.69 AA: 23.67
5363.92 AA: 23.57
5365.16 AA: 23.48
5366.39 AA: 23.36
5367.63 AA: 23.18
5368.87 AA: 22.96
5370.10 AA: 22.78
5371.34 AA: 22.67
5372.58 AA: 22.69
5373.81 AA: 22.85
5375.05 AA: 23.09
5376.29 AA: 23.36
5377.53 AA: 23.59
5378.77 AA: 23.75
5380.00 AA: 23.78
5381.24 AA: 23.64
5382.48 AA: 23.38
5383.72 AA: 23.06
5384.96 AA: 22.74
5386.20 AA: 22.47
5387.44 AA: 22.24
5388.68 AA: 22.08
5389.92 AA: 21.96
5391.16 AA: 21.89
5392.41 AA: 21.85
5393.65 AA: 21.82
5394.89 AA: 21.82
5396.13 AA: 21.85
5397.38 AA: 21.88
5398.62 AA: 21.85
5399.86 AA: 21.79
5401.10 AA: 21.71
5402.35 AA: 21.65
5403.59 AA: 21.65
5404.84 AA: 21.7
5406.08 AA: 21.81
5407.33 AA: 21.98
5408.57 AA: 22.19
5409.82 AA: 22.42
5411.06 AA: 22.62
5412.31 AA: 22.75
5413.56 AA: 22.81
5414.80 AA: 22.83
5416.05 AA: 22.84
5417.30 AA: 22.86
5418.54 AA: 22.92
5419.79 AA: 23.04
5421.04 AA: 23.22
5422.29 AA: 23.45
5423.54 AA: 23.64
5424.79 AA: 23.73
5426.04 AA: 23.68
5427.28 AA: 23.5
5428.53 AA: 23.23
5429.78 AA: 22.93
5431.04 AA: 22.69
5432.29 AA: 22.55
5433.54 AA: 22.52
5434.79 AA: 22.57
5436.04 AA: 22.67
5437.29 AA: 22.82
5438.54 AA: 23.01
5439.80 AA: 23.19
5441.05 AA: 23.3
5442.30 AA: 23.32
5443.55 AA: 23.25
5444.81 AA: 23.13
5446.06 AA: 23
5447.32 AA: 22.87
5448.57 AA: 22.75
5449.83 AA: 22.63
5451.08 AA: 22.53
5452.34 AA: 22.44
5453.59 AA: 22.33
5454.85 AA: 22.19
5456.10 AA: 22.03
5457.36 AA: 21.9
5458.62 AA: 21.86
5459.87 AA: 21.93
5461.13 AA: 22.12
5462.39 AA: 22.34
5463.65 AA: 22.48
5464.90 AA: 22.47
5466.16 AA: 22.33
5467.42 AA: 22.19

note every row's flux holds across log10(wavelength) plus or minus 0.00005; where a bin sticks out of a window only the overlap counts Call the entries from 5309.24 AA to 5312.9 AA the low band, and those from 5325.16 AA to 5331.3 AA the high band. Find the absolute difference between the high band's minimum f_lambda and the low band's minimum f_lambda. 1.70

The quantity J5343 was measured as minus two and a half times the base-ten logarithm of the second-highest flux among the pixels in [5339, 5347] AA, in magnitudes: -3.38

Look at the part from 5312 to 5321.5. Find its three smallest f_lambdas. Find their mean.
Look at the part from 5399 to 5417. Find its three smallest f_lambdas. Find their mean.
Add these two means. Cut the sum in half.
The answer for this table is 22.3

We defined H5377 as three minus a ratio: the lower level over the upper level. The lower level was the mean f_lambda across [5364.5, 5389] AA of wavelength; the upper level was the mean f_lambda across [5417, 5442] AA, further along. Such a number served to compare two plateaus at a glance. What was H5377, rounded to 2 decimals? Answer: 2.00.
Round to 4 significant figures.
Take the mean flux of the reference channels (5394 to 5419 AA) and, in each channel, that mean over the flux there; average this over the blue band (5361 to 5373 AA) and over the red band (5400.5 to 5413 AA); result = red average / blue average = 1.053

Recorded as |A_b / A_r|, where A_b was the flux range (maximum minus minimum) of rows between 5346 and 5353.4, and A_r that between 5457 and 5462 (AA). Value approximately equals 4.0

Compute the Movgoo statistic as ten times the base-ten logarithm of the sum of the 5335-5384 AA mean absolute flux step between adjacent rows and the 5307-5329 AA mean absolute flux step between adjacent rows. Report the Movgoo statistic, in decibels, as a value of -5.7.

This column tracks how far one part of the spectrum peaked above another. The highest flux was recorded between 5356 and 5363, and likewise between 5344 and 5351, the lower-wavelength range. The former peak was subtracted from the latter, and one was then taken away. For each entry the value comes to -2.08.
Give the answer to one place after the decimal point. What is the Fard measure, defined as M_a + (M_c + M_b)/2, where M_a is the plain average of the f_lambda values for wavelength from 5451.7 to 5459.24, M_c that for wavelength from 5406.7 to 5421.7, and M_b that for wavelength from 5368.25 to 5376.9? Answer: 44.9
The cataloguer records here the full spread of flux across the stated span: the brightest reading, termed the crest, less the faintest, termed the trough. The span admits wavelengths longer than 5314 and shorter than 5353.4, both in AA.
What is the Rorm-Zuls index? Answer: 1.5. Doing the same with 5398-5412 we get 1.0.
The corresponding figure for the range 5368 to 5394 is 2.0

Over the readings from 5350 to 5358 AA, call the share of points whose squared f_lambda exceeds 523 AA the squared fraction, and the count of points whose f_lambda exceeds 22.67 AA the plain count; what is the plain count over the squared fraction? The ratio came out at 7.0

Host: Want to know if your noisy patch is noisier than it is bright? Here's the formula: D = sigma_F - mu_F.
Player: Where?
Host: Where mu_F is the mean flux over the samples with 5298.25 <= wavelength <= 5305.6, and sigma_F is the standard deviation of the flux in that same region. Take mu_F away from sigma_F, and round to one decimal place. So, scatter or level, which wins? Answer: -22.7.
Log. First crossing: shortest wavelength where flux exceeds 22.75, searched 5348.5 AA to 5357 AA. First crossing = 5349.12 AA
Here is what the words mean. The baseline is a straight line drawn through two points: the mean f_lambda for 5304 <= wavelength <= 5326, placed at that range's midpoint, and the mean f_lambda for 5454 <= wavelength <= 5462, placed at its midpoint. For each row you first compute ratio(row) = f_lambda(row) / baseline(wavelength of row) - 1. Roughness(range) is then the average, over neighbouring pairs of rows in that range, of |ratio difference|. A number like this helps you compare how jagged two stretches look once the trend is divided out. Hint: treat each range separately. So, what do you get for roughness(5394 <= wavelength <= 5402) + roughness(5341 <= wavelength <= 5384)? 0.0094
